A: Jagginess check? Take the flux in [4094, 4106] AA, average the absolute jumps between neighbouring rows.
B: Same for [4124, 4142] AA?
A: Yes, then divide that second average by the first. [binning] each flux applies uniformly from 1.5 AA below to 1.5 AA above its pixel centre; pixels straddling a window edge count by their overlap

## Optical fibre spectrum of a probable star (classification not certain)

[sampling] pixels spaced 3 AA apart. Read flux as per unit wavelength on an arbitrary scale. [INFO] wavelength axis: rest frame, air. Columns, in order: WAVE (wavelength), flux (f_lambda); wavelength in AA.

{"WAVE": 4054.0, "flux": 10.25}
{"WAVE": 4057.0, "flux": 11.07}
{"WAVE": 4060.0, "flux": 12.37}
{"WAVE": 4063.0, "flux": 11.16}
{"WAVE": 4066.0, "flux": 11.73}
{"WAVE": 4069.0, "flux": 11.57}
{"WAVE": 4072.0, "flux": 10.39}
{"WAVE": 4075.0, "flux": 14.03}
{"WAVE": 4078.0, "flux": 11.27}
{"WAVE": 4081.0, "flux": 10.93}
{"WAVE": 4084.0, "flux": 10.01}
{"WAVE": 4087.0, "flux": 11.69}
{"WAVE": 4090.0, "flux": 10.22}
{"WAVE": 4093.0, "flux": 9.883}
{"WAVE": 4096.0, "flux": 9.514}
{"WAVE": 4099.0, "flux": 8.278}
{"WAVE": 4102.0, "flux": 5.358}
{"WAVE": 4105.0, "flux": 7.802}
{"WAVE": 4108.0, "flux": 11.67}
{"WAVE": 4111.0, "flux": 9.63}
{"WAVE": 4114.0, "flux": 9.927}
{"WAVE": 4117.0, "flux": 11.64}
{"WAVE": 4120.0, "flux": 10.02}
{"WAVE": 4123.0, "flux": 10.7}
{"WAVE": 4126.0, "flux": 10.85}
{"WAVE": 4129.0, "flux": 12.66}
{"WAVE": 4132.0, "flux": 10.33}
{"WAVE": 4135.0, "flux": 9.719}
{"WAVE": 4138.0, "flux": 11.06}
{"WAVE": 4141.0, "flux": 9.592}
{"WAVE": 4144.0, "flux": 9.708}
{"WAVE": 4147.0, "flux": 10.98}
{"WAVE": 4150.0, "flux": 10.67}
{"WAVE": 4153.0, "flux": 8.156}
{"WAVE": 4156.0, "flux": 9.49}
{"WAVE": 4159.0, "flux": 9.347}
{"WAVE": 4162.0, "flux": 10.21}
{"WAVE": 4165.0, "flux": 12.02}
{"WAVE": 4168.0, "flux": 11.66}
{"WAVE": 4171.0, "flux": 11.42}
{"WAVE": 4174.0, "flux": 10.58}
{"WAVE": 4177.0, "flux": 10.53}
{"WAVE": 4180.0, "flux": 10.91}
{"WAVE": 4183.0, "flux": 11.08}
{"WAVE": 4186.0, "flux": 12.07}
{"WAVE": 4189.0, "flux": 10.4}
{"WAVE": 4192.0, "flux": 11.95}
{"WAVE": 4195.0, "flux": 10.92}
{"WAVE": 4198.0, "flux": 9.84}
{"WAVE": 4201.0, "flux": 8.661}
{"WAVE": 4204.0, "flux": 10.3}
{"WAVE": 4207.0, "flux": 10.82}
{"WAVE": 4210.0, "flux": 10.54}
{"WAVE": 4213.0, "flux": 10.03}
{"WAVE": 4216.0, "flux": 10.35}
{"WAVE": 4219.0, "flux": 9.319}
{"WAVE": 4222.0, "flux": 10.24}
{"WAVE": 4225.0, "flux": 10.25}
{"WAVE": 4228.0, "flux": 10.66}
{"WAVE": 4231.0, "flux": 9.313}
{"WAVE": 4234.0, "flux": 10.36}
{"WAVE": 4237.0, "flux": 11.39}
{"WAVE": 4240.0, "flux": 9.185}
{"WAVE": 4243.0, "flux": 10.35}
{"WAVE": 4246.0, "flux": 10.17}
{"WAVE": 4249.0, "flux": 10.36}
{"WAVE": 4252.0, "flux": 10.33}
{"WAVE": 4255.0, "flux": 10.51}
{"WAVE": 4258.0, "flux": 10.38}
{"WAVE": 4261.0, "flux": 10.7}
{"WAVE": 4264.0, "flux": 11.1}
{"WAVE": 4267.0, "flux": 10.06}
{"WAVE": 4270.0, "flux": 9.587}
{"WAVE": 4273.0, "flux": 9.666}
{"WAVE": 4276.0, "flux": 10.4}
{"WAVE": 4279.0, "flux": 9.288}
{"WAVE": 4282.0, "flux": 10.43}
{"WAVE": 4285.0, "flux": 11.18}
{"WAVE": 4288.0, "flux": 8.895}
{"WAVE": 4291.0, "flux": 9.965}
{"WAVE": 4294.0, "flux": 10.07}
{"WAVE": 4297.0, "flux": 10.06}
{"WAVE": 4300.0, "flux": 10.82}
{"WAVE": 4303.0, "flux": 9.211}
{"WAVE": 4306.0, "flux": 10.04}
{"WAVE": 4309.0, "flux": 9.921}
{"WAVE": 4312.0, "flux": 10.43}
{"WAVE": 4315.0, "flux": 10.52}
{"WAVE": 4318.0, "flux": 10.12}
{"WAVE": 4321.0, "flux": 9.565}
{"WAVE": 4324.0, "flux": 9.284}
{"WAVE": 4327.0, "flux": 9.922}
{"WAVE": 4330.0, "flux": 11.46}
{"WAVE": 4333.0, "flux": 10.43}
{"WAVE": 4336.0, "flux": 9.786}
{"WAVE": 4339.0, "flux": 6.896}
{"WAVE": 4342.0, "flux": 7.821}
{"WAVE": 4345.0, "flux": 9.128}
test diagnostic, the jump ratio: 0.69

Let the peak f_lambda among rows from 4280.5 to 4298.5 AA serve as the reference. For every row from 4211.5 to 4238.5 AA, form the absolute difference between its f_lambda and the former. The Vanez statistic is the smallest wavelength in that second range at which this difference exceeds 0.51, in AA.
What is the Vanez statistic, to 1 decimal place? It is 4213.0 AA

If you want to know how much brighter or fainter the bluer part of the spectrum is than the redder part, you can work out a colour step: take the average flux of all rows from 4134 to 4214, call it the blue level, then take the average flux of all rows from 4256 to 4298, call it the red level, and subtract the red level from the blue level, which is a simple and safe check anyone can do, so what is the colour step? 0.34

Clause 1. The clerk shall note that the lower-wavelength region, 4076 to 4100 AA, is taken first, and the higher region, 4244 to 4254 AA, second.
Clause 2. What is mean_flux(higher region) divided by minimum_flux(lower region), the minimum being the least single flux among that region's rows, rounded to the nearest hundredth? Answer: 1.24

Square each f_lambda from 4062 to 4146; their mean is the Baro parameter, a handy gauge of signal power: 111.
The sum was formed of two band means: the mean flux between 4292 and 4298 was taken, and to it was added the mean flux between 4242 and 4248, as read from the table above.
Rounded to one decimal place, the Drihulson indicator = 20.3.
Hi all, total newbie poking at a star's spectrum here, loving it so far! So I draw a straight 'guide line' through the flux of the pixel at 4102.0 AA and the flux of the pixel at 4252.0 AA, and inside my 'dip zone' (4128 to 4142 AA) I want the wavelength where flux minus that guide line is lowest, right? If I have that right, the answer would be 4141.0 AA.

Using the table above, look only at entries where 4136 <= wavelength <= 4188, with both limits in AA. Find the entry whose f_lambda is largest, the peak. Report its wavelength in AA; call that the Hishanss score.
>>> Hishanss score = 4186.0 AA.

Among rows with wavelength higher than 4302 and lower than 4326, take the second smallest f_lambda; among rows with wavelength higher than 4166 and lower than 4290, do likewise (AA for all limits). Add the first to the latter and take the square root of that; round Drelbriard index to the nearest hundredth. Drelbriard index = 4.26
